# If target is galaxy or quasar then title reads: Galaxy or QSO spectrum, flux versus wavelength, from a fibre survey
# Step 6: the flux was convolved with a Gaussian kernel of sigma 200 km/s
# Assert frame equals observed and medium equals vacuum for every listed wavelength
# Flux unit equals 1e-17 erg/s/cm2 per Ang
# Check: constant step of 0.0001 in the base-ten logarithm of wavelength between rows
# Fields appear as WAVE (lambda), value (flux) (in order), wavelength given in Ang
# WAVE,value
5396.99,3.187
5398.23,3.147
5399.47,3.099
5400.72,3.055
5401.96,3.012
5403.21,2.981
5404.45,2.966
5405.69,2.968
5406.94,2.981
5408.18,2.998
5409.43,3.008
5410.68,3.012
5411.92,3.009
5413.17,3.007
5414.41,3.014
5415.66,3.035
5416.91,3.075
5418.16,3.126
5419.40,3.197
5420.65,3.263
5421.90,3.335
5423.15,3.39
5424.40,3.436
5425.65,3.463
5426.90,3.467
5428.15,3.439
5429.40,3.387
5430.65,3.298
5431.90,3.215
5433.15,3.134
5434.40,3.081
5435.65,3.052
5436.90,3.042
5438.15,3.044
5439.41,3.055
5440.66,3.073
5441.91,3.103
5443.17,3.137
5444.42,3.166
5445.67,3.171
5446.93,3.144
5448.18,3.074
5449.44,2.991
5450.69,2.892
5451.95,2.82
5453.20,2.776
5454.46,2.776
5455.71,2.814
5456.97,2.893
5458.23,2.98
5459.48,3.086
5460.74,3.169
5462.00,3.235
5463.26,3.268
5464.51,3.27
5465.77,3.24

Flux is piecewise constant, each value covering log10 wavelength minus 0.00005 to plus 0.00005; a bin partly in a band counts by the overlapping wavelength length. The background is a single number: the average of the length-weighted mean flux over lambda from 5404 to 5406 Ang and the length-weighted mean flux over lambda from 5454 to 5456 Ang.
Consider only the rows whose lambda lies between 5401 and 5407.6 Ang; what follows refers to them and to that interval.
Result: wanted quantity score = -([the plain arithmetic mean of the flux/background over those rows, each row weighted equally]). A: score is -1.03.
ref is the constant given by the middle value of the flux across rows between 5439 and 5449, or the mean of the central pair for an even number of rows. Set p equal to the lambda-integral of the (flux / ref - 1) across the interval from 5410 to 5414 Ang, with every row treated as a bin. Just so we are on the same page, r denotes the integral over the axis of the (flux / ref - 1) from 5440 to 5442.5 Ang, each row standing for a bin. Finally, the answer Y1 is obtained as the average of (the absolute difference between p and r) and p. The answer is 0.0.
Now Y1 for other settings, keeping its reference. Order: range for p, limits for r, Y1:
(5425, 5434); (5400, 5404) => 0.7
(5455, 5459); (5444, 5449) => 0.0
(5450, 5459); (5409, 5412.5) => -0.1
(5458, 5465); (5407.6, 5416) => 0.3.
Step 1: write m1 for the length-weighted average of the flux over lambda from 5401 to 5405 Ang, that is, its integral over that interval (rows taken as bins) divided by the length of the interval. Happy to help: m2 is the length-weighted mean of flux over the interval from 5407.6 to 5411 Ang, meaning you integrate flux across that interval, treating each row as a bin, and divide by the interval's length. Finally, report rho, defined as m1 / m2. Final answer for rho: 1.00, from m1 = 2.99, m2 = 3.00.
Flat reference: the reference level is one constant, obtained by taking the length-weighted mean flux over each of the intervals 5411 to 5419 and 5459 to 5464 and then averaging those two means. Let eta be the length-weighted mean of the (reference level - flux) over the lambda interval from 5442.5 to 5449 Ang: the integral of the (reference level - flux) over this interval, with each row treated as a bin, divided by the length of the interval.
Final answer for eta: -0.01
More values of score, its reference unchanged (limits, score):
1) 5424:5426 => -1.19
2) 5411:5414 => -1.04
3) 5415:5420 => -1.08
